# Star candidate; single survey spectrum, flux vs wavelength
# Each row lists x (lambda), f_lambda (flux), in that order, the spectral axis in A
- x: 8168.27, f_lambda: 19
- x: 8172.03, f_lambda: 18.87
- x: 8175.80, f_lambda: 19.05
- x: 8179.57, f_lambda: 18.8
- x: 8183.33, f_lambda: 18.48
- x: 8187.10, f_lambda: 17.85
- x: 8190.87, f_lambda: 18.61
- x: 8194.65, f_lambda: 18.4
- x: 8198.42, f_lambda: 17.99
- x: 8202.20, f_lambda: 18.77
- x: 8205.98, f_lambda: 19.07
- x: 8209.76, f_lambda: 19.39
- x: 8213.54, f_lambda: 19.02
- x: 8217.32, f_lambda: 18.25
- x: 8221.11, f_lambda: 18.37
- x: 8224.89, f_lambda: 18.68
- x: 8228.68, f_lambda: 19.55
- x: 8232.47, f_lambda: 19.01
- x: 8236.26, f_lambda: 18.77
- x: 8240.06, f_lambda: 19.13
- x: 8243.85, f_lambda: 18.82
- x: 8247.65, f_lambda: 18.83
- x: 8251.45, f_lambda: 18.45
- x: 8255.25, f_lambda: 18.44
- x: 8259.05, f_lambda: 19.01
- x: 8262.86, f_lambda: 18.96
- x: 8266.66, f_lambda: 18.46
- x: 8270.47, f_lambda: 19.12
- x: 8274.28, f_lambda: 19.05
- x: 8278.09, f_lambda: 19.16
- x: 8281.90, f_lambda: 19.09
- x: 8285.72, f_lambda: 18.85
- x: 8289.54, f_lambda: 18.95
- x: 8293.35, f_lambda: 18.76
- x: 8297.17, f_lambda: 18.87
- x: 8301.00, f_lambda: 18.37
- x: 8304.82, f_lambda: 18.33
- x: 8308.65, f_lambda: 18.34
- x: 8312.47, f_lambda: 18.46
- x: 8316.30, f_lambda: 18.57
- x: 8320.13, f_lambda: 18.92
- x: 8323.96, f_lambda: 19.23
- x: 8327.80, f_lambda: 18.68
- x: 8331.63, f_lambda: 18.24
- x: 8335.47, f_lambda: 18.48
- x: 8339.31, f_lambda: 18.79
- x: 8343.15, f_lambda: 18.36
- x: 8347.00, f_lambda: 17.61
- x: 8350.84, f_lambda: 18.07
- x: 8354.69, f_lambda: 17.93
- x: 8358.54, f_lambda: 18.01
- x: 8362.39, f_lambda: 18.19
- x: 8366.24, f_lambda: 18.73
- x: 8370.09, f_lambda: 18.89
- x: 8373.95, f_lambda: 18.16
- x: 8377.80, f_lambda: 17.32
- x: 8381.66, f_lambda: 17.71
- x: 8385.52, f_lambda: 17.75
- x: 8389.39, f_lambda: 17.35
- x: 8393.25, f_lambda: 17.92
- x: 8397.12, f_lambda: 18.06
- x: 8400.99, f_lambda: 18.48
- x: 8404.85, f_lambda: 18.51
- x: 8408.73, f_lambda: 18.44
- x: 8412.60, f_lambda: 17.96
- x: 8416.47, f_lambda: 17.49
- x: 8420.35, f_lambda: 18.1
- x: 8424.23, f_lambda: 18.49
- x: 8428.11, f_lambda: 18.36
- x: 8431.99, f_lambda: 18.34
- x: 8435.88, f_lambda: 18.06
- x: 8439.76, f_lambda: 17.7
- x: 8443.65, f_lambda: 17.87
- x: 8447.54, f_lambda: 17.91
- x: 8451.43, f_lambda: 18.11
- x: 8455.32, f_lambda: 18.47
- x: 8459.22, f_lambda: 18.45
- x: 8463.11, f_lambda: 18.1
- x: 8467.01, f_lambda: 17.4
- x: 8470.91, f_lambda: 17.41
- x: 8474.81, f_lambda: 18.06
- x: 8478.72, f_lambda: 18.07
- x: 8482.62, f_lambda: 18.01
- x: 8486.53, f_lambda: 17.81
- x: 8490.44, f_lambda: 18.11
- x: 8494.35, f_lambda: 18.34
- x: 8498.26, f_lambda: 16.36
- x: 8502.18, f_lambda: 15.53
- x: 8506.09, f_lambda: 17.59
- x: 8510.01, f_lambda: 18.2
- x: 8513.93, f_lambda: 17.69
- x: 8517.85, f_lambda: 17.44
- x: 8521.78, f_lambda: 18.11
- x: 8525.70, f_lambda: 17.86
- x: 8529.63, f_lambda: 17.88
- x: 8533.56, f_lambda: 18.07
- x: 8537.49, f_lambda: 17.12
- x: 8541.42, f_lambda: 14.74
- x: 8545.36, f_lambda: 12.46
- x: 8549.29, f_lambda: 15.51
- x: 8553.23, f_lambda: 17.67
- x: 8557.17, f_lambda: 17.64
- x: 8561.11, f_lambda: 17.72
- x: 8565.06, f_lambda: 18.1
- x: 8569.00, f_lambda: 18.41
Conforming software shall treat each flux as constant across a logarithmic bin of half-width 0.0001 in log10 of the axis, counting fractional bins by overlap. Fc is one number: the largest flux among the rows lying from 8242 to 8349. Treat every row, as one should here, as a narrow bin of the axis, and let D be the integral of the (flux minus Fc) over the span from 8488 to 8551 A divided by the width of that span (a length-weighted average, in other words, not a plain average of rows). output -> -2.28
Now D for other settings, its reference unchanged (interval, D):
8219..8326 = -0.43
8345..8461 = -1.15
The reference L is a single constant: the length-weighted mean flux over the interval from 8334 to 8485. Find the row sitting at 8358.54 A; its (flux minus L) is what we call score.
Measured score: -0.1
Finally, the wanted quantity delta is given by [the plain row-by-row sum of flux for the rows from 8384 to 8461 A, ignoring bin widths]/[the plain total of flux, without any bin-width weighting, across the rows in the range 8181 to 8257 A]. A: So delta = 0.97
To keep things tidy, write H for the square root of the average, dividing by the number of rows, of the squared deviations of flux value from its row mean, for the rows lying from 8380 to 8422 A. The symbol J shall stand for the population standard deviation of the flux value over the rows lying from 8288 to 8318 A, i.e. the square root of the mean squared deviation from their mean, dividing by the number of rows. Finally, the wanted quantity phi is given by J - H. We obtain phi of -0.1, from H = 0.37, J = 0.23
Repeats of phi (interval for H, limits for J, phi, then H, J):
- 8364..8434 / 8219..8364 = 0.0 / 0.45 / 0.41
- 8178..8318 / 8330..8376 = 0.0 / 0.37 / 0.36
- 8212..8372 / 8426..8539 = 0.2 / 0.40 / 0.61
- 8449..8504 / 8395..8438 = -0.5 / 0.81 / 0.30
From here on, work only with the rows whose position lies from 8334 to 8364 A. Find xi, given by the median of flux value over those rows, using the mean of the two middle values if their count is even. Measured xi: 18.1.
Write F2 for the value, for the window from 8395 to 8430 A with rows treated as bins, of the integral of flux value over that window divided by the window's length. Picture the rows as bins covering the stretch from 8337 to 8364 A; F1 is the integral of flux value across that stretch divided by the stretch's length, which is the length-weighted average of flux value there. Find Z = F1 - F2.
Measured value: -0.07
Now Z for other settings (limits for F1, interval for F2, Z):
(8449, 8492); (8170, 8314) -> -0.75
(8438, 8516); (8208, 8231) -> -1.12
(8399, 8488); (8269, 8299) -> -0.91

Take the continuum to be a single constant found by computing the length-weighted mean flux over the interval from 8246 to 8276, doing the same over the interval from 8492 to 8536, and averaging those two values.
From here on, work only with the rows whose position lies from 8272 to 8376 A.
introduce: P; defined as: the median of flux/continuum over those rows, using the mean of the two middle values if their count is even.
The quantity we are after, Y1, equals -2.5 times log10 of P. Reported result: -0.024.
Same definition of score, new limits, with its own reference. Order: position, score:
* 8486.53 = -0.3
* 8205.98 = 1.0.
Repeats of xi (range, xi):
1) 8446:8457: 18.1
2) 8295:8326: 18.5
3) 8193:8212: 18.8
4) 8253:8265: 19.0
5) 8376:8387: 17.7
